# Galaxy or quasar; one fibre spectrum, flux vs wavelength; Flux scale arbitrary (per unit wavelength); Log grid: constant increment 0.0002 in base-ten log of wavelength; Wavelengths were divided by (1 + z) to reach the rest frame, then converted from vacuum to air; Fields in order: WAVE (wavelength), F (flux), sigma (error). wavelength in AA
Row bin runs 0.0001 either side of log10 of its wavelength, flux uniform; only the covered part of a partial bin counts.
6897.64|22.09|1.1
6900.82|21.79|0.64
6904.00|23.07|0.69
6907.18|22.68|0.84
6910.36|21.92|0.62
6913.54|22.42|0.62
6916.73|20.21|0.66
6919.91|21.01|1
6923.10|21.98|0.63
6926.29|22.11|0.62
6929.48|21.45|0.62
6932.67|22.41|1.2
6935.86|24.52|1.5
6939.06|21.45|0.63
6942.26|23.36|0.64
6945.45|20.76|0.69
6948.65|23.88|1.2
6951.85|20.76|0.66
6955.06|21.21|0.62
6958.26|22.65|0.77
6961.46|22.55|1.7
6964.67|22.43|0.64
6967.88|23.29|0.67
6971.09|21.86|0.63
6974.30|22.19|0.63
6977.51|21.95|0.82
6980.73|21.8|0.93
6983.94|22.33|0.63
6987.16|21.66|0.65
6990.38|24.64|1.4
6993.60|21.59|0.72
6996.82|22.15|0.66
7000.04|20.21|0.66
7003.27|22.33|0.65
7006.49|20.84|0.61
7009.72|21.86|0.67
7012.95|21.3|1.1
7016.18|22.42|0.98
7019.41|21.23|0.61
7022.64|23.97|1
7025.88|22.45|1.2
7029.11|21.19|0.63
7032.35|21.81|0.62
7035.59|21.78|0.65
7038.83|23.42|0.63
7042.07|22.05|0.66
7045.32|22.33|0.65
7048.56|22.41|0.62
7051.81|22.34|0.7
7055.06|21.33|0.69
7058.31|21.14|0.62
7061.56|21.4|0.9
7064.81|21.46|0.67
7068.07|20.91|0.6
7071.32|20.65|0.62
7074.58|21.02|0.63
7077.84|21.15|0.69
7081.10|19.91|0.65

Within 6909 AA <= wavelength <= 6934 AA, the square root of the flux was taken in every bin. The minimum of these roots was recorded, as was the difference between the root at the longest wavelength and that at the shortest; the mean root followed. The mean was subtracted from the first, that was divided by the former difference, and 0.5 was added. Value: -2.6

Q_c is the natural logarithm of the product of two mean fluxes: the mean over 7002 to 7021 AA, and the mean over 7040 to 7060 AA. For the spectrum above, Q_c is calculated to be 6.16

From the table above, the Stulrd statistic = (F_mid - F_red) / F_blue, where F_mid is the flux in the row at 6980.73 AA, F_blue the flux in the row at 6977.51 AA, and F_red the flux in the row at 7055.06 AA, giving 0.02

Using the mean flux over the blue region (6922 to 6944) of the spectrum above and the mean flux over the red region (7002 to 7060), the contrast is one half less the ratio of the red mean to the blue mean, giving -0.48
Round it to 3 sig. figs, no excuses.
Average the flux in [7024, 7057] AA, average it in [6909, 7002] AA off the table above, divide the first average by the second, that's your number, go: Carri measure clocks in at 1.00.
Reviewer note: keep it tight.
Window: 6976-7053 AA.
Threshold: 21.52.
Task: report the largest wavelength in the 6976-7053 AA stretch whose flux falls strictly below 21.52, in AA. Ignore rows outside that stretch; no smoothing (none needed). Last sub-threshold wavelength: 7029.11 AA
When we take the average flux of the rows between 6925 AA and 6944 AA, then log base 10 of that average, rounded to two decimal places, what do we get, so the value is 1.35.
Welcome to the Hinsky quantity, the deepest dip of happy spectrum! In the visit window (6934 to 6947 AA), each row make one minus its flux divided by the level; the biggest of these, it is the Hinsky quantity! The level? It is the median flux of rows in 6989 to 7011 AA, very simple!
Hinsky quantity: 0.050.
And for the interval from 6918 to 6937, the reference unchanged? 0.039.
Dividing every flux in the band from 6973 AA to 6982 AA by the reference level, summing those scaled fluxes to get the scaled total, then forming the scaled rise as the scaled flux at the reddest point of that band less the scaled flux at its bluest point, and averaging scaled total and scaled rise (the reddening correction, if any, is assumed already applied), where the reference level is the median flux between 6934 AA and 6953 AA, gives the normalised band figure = 1.5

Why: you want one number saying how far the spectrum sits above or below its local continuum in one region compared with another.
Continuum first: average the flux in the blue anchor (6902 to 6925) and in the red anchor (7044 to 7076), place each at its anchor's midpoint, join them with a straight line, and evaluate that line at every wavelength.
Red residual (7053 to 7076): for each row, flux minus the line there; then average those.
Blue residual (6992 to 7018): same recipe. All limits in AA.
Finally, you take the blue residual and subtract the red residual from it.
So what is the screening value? 0.3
